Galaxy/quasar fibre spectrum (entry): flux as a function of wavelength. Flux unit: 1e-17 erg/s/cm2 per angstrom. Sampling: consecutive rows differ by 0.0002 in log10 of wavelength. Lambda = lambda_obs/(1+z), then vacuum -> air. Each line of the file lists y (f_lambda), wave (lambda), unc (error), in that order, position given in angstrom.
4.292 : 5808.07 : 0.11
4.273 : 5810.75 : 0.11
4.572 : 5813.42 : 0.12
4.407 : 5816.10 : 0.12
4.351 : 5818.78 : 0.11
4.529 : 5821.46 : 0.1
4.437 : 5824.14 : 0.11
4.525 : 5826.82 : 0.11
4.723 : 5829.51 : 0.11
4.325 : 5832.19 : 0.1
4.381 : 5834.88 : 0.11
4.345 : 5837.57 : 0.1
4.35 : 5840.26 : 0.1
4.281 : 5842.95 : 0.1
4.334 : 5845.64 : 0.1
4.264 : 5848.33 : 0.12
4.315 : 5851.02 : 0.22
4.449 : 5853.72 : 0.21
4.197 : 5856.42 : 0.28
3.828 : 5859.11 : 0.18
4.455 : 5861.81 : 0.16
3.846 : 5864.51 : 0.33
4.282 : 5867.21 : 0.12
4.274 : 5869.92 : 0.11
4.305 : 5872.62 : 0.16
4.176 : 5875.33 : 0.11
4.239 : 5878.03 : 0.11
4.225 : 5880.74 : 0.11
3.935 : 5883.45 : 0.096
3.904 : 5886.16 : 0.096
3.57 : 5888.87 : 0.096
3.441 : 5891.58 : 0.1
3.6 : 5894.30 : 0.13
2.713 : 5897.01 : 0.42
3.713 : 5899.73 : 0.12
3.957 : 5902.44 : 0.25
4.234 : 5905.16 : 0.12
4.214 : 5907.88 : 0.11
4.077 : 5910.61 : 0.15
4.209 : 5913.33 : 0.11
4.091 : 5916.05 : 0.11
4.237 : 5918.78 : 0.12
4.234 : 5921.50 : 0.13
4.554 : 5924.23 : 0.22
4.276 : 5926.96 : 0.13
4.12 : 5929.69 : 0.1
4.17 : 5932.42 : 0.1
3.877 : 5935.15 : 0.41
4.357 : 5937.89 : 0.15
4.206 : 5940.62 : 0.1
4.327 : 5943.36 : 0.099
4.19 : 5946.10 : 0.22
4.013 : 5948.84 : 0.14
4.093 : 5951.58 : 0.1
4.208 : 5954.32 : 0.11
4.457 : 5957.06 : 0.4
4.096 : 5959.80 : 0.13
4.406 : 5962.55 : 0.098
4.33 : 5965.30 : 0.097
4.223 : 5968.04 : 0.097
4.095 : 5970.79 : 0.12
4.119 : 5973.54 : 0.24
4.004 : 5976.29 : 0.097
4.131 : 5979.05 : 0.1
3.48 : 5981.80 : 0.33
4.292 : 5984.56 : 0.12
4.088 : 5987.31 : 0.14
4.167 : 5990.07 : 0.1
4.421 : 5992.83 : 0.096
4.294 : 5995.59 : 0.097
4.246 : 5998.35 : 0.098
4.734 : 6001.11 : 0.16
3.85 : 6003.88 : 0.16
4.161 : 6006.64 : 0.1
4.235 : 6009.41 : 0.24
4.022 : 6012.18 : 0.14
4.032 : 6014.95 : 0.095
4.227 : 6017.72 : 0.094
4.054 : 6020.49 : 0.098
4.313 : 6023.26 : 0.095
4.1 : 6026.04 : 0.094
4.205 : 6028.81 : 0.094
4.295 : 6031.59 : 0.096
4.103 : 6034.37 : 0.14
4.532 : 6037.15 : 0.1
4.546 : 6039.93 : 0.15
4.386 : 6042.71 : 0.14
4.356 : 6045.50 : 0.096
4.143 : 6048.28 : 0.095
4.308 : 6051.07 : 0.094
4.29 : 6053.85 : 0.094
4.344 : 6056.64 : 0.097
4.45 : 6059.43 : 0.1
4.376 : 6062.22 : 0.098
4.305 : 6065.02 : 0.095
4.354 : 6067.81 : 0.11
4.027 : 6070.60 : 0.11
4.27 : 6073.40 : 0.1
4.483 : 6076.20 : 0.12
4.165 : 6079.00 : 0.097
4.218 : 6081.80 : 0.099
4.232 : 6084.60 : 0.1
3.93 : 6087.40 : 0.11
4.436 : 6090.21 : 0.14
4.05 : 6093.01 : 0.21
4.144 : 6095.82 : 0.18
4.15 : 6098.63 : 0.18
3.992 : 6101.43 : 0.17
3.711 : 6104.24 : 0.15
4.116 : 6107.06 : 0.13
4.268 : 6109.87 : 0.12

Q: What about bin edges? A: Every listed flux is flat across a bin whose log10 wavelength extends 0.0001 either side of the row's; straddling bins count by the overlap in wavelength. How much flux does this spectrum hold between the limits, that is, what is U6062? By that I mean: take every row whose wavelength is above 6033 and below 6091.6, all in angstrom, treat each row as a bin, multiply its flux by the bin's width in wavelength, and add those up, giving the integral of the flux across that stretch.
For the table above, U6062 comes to 252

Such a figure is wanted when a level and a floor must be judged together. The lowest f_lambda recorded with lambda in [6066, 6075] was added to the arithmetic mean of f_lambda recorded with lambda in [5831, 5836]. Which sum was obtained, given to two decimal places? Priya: 8.38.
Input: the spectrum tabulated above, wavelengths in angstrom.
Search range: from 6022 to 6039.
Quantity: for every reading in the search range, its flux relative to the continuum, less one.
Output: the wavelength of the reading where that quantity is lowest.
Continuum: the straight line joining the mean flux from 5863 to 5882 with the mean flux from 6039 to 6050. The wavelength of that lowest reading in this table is 6034.37 angstrom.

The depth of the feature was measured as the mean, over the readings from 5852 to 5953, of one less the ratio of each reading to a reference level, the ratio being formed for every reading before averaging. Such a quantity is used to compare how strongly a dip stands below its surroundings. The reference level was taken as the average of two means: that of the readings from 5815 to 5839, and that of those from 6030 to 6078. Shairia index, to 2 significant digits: 0.072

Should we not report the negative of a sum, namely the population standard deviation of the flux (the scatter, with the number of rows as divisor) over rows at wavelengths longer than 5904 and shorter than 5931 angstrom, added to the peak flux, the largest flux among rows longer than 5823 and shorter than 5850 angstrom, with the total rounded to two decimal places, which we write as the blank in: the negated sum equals -4.85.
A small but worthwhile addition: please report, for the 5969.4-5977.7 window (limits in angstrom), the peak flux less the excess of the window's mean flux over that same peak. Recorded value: 4.2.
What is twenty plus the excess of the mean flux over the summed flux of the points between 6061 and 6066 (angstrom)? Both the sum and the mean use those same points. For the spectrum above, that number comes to 16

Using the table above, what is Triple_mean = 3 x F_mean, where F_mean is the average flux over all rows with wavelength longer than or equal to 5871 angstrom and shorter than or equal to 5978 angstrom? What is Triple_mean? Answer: 12.2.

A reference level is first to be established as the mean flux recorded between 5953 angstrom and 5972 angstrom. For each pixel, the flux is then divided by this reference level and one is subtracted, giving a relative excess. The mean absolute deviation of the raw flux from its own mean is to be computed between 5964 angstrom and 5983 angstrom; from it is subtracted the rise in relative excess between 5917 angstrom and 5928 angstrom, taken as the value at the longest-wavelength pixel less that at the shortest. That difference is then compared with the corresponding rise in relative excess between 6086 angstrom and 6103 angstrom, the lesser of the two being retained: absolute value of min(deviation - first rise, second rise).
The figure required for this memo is 0.015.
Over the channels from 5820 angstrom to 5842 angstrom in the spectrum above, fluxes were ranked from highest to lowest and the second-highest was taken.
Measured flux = 4.529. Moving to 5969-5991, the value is 4.167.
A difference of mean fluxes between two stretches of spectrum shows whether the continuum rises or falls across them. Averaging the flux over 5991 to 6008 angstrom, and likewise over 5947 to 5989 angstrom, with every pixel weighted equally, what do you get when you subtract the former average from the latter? -0.15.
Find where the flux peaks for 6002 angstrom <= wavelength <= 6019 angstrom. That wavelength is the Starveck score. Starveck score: 6009.41 angstrom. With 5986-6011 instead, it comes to 6001.11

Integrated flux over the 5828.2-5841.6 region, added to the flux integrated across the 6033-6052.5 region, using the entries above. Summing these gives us 144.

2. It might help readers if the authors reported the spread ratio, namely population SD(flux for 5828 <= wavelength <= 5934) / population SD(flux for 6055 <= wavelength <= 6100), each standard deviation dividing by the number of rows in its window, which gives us 2.2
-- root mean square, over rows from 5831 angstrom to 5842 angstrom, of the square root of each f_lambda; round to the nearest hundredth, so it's 2.09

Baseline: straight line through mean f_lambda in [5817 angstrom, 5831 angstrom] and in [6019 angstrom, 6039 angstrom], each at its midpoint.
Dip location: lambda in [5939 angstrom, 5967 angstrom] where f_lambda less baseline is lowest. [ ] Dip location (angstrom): 5948.84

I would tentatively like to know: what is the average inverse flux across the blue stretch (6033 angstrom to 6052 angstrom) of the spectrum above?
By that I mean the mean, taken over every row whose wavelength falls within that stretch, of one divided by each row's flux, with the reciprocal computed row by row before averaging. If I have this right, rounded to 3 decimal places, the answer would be 0.231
